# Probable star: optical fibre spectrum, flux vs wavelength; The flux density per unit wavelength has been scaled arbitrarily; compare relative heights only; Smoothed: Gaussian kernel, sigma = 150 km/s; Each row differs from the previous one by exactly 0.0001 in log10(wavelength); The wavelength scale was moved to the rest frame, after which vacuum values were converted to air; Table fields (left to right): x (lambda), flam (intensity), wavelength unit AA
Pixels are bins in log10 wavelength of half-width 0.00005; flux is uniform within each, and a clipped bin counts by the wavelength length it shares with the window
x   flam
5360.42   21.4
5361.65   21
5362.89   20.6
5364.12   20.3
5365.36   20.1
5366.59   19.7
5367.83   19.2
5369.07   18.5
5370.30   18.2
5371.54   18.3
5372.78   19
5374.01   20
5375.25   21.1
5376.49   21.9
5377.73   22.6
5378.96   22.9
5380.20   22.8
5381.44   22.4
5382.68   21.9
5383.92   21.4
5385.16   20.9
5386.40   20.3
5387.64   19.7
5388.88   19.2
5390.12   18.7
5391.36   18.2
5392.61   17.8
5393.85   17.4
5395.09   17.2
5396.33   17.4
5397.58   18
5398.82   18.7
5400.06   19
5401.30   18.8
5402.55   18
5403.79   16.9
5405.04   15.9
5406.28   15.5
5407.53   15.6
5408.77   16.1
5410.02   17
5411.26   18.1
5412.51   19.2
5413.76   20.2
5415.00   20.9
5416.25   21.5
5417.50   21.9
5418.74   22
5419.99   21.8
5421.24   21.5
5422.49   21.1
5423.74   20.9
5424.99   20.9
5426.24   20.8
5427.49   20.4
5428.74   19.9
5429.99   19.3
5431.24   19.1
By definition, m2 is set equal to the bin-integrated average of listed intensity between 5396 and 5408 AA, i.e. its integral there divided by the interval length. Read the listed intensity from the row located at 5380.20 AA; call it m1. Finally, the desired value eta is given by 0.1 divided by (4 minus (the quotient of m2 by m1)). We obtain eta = 0.0309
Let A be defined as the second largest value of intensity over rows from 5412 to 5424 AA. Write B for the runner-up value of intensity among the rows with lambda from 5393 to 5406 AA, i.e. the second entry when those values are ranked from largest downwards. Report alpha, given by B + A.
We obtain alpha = 40.7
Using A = 21.9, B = 18.8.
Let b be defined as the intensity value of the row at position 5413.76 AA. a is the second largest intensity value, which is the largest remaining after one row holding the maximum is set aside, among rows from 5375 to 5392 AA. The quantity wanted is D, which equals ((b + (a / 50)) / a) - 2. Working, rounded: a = 22.8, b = 20.2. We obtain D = -1.09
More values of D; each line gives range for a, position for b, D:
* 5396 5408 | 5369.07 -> -1.00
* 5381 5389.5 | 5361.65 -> -1.02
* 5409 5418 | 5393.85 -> -1.17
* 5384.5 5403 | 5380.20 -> -0.86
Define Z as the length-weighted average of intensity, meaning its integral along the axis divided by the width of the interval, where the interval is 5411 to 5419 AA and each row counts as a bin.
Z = 20.6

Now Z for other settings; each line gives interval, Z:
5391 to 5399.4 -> 17.8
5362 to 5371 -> 19.5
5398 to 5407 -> 17.5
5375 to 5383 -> 22.3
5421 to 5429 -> 20.8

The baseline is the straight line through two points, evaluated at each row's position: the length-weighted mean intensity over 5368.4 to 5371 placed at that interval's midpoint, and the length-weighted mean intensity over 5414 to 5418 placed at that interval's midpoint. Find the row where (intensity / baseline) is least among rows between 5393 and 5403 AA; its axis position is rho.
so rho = 5395.09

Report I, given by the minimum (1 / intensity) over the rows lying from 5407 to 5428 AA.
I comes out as 0.0455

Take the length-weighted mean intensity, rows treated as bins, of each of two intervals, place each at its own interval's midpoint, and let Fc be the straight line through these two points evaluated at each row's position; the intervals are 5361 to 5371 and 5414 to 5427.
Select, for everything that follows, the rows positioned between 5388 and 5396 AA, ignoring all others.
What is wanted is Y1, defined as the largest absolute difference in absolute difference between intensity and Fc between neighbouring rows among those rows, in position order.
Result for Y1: 0.54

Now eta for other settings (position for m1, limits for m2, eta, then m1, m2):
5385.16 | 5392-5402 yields 0.0319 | 20.9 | 18.0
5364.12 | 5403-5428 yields 0.0328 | 20.3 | 19.4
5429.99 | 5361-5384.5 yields 0.0341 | 19.3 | 20.6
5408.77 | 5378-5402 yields 0.0360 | 16.1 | 19.7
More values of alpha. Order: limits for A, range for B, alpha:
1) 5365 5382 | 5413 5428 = 44.7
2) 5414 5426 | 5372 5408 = 44.7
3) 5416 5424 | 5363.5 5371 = 42.0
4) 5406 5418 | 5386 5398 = 41.2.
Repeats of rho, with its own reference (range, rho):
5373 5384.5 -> 5374.01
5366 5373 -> 5370.30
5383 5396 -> 5395.09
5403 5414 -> 5406.28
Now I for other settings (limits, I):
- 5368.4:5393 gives 0.0437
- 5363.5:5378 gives 0.0442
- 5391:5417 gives 0.0465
